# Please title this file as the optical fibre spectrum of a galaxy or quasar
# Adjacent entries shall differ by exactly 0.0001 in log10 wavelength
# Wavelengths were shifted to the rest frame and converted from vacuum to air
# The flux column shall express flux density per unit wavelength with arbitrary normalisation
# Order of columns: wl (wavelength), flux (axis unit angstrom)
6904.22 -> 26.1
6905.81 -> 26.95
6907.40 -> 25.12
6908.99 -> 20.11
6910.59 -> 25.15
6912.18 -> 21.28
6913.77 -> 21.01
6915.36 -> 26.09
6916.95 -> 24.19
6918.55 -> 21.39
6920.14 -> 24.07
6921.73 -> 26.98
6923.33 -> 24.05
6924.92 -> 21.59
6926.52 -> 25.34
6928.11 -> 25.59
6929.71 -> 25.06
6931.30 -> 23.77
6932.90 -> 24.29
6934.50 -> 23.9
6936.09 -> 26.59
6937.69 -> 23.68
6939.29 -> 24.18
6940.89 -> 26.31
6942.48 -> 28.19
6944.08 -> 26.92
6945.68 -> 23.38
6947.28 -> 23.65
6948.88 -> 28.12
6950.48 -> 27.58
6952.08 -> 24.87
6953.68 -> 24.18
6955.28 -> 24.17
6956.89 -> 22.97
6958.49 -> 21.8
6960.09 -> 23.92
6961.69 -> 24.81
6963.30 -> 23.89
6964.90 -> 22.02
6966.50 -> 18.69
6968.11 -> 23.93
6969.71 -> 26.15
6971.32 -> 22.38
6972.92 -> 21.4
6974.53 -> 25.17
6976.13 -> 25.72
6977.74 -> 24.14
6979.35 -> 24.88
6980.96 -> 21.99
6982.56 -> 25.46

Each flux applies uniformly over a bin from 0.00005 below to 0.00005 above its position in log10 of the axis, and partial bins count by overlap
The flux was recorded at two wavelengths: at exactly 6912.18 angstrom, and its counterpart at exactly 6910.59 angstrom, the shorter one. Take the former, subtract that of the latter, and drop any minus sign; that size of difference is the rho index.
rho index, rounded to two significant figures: 3.9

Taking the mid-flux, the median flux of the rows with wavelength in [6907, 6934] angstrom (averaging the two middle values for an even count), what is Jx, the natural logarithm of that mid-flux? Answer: 3.19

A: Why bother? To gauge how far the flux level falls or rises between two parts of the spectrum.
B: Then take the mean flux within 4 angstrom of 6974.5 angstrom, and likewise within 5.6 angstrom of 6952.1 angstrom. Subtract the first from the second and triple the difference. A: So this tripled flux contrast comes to 4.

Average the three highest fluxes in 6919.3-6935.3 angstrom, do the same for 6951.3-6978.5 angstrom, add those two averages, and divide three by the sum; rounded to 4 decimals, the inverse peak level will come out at 0.0581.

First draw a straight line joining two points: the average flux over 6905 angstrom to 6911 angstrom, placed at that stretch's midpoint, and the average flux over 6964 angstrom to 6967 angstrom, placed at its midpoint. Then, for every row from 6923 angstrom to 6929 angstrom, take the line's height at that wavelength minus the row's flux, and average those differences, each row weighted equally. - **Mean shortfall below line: -1.0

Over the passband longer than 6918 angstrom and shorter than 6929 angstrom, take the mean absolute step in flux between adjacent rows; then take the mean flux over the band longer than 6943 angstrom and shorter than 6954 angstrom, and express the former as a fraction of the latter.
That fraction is 0.10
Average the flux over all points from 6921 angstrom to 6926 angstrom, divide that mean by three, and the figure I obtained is 8.07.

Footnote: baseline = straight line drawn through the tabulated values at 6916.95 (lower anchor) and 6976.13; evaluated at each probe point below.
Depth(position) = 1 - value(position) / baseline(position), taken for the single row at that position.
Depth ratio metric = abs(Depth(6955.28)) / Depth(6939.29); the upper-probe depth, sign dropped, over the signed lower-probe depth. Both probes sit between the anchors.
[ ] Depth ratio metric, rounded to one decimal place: 1.7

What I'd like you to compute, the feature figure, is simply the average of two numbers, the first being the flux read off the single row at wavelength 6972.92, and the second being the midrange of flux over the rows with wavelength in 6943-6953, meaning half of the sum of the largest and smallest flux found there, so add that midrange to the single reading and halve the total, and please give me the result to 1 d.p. 23.6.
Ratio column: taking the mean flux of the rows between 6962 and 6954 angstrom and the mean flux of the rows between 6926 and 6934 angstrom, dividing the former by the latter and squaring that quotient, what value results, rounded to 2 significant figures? 0.90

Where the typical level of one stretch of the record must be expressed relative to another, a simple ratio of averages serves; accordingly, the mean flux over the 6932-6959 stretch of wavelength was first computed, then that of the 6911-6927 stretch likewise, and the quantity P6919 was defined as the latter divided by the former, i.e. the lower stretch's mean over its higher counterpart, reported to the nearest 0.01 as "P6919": 0.94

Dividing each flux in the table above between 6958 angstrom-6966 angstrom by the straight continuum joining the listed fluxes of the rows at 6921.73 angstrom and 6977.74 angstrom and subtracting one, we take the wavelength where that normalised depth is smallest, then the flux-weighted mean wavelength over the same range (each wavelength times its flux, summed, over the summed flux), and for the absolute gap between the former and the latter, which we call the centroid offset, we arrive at 3.2 angstrom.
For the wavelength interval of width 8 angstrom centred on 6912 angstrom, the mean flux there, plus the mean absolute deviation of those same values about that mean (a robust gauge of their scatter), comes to 25.0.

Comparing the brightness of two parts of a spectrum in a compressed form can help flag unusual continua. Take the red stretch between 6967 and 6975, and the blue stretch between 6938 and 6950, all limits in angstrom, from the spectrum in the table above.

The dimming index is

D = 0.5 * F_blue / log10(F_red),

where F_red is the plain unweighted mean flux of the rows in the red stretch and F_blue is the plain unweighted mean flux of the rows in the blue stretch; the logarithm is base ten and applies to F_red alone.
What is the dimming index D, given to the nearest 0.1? 9.4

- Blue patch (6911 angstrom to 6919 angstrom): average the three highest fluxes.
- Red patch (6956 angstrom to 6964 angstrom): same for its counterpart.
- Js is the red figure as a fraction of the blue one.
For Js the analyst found 1.01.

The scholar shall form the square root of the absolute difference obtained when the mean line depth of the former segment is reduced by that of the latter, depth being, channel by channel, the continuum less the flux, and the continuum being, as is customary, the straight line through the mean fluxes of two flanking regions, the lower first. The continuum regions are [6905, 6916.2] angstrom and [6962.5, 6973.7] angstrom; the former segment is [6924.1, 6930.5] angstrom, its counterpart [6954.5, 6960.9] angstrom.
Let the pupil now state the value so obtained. 0.80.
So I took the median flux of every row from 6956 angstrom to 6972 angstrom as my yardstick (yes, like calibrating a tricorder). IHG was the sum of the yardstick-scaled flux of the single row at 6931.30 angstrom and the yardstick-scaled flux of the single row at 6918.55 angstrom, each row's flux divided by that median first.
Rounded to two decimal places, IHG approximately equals 1.93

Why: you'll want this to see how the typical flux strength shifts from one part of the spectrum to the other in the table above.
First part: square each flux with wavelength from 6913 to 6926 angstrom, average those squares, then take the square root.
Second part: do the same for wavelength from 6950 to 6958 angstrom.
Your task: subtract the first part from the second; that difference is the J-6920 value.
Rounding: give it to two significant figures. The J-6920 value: 1.0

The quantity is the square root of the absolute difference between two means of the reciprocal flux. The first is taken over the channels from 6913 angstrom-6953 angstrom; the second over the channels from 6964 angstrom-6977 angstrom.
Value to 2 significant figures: 0.056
